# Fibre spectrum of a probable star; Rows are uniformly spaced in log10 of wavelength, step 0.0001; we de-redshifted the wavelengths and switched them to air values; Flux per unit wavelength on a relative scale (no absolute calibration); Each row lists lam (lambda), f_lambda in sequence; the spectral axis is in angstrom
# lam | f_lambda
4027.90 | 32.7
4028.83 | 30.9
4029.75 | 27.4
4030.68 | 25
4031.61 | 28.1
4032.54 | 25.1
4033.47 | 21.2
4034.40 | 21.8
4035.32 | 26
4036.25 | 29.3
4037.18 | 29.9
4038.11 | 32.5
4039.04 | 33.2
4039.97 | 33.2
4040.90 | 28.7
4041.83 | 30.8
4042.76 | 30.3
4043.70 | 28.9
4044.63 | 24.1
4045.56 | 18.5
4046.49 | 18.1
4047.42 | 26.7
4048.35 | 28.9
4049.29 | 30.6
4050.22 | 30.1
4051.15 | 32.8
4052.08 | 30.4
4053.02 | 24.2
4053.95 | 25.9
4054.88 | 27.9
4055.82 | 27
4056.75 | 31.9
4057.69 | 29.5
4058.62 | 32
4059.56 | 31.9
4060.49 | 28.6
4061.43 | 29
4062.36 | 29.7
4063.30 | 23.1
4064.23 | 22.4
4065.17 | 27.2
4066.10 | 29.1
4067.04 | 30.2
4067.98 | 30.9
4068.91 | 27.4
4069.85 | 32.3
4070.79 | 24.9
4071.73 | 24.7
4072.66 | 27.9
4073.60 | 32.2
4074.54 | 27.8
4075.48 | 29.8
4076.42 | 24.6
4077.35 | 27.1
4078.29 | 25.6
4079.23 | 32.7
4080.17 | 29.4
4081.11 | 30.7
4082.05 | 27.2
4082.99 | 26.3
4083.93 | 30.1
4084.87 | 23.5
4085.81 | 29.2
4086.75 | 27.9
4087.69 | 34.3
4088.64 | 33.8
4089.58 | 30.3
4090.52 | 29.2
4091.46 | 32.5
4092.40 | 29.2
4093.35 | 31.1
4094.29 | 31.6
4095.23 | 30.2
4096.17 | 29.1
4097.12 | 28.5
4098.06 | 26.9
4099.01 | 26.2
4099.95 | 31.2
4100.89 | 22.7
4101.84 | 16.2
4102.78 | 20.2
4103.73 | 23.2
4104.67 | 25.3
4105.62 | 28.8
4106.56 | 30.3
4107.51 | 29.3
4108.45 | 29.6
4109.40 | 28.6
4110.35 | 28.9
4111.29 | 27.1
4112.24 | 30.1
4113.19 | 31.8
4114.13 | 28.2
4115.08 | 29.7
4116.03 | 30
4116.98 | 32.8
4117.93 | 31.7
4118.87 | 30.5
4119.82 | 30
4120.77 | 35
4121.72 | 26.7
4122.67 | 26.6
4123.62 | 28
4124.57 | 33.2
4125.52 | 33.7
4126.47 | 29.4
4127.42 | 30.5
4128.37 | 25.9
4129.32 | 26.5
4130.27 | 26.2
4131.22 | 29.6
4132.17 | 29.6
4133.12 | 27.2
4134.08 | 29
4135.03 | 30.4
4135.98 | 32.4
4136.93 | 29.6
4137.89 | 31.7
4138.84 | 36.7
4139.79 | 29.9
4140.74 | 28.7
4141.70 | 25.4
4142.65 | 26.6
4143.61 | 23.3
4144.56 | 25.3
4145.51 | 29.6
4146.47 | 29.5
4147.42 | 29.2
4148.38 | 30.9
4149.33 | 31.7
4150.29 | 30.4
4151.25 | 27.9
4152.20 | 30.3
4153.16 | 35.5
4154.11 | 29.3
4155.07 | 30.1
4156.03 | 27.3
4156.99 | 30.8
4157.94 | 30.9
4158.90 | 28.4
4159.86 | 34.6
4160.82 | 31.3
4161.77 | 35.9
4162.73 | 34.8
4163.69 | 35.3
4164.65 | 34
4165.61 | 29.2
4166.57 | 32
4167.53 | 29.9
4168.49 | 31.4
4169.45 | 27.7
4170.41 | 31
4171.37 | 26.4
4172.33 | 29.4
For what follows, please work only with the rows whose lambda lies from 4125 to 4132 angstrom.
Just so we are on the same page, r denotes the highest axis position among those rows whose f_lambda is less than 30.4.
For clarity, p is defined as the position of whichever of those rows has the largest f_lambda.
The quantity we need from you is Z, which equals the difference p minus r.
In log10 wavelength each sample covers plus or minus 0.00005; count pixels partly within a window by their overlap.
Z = -5.7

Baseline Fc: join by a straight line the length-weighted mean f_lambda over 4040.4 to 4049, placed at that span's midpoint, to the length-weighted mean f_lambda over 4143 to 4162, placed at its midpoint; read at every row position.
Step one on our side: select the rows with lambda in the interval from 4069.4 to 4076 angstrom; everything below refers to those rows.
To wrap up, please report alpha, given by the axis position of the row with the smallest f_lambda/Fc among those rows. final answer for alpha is 4071.73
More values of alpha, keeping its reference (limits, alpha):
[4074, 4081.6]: 4076.42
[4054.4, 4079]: 4064.23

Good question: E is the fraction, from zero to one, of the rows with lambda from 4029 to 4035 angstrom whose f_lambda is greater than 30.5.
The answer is 0.00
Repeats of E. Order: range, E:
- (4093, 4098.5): 0.33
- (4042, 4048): 0.00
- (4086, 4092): 0.50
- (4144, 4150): 0.33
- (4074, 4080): 0.17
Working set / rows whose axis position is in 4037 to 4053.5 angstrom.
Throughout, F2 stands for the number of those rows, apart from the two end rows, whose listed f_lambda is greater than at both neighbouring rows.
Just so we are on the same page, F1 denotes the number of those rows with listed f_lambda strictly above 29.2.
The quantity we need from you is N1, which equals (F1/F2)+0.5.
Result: 3.8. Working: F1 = 10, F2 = 3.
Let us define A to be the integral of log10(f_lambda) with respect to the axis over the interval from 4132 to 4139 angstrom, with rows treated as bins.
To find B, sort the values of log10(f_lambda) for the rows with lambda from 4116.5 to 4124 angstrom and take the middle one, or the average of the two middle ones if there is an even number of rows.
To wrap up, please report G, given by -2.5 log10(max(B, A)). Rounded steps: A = 10.4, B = 1.481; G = -2.54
